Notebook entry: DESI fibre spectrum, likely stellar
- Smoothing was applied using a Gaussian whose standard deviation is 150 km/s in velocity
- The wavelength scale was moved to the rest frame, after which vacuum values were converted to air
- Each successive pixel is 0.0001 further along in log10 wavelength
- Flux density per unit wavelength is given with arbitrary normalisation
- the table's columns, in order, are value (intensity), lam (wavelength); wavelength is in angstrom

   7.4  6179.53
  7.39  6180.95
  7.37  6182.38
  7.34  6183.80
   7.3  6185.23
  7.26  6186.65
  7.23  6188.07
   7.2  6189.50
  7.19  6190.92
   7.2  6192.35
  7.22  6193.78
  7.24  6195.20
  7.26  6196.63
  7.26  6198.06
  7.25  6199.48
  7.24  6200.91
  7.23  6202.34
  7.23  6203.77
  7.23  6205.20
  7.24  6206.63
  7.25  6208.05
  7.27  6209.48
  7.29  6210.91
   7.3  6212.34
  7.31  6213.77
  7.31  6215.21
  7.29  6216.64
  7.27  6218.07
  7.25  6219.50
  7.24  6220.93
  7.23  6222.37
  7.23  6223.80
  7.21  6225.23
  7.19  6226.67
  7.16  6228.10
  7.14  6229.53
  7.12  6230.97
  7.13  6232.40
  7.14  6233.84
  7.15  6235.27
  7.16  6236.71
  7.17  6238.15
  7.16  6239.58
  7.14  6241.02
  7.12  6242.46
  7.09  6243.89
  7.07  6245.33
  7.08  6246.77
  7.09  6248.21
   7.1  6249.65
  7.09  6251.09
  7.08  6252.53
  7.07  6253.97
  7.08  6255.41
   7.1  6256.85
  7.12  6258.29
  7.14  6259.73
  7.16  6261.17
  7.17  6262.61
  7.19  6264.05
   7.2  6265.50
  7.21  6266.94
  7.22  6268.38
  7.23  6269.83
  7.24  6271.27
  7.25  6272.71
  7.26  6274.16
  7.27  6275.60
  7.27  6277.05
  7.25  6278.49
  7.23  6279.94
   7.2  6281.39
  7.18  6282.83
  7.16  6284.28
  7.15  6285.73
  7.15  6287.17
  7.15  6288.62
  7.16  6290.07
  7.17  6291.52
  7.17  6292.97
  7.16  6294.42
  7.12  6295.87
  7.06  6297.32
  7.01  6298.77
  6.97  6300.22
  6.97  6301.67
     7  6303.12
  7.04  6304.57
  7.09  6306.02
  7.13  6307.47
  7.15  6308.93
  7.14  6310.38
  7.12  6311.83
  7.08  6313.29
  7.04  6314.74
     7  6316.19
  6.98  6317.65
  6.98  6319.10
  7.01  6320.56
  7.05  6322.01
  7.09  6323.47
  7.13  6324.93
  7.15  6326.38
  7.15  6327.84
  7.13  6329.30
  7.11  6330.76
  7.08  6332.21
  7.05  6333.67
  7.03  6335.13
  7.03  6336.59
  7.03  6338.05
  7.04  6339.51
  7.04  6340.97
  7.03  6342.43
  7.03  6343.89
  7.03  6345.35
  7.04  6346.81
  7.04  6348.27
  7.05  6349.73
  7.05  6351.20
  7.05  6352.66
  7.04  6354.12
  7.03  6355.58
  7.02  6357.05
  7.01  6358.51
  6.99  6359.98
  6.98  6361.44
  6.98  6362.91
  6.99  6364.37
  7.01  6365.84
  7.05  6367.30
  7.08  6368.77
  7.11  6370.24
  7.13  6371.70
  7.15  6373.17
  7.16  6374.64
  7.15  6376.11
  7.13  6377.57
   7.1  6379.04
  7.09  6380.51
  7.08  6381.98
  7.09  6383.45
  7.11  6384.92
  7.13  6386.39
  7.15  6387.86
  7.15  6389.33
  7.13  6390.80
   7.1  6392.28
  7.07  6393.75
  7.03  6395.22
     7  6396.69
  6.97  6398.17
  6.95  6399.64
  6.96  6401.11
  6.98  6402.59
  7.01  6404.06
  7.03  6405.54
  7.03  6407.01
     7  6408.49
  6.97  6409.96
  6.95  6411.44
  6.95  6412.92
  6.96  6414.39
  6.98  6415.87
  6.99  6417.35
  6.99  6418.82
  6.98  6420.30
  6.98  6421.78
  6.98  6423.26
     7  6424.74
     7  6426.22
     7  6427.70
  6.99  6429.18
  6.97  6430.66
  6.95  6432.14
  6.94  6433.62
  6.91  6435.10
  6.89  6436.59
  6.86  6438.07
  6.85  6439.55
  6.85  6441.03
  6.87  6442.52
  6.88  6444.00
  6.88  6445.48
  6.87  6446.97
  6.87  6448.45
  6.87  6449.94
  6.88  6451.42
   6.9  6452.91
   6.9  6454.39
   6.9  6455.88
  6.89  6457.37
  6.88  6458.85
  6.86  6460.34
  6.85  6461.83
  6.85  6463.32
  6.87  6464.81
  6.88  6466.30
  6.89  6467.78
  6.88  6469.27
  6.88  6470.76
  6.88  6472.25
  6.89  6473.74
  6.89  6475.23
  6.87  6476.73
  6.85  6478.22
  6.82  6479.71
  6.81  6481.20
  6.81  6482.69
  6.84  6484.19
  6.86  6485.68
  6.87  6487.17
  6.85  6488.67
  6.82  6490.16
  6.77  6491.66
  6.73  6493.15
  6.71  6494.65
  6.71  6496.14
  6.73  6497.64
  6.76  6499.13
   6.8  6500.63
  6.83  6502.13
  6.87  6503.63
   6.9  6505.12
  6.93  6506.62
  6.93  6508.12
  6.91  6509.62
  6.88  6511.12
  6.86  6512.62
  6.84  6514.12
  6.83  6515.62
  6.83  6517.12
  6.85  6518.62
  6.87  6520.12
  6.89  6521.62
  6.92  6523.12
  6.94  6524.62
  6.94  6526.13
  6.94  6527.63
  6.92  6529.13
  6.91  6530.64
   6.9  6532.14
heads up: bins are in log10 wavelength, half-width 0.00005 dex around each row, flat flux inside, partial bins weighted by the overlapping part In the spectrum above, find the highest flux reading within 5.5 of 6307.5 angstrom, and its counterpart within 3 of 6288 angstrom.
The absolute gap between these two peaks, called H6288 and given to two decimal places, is 0.01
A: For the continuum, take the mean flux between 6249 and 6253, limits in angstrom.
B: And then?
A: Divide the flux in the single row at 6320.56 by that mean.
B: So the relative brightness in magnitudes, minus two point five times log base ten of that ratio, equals 0.012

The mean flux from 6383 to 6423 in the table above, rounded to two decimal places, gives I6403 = 7.02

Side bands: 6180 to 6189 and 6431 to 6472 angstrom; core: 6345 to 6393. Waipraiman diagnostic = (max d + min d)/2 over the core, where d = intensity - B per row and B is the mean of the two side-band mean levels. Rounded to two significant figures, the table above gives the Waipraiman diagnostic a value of -0.028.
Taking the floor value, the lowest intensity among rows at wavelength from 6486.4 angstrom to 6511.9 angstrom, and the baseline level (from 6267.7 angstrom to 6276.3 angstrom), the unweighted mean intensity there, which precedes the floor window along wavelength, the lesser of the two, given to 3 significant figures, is 6.71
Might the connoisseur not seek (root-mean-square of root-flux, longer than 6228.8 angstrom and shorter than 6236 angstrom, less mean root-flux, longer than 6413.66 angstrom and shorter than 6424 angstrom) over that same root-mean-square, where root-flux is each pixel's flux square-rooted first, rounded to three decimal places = 0.011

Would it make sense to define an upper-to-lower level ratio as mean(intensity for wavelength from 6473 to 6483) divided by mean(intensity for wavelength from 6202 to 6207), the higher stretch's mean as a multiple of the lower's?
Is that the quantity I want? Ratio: 0.95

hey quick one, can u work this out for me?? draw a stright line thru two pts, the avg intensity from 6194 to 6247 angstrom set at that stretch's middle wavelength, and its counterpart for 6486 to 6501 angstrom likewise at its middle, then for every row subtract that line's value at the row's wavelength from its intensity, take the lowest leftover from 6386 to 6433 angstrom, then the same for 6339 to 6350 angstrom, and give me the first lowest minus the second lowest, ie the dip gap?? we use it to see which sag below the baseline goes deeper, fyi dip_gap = 0.010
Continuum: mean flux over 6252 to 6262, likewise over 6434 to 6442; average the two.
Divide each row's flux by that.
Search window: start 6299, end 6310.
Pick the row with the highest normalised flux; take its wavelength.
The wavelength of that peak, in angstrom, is 6308.93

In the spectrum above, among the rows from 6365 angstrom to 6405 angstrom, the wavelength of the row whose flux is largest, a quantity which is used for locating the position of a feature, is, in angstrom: 6374.64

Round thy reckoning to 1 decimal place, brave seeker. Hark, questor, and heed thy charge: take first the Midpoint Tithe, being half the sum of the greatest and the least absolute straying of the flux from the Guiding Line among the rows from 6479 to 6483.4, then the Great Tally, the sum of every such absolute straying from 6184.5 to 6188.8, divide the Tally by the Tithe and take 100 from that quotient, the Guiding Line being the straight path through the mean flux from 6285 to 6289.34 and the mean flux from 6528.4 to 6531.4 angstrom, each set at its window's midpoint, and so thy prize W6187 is -99.5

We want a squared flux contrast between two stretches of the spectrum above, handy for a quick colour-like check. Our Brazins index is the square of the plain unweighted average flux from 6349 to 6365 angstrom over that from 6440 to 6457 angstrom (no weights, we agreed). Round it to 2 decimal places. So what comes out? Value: 1.04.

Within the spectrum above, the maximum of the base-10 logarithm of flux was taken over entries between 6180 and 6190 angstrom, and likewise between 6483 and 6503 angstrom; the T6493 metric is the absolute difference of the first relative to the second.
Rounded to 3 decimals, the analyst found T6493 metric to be 0.032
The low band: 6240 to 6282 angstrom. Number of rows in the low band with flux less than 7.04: 0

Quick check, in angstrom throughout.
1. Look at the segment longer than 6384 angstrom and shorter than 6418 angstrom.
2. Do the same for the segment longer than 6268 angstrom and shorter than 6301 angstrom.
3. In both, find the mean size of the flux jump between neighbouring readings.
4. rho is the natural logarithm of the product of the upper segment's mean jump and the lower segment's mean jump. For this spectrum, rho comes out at -7.9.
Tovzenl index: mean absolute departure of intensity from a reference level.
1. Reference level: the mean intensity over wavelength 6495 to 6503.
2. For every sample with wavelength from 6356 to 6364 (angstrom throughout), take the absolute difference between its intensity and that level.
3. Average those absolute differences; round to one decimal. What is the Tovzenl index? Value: 0.2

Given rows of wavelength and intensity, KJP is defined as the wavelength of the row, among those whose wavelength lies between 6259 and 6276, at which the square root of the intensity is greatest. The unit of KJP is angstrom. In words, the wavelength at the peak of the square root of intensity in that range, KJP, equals 6275.60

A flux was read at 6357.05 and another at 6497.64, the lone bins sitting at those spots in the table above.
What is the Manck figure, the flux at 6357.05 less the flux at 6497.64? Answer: 0.29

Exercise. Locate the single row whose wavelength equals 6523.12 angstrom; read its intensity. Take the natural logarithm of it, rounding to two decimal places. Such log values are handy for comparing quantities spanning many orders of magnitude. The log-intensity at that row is 1.93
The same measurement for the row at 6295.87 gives 1.96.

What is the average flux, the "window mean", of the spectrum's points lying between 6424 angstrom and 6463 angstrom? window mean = 6.90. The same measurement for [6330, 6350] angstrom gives 7.05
